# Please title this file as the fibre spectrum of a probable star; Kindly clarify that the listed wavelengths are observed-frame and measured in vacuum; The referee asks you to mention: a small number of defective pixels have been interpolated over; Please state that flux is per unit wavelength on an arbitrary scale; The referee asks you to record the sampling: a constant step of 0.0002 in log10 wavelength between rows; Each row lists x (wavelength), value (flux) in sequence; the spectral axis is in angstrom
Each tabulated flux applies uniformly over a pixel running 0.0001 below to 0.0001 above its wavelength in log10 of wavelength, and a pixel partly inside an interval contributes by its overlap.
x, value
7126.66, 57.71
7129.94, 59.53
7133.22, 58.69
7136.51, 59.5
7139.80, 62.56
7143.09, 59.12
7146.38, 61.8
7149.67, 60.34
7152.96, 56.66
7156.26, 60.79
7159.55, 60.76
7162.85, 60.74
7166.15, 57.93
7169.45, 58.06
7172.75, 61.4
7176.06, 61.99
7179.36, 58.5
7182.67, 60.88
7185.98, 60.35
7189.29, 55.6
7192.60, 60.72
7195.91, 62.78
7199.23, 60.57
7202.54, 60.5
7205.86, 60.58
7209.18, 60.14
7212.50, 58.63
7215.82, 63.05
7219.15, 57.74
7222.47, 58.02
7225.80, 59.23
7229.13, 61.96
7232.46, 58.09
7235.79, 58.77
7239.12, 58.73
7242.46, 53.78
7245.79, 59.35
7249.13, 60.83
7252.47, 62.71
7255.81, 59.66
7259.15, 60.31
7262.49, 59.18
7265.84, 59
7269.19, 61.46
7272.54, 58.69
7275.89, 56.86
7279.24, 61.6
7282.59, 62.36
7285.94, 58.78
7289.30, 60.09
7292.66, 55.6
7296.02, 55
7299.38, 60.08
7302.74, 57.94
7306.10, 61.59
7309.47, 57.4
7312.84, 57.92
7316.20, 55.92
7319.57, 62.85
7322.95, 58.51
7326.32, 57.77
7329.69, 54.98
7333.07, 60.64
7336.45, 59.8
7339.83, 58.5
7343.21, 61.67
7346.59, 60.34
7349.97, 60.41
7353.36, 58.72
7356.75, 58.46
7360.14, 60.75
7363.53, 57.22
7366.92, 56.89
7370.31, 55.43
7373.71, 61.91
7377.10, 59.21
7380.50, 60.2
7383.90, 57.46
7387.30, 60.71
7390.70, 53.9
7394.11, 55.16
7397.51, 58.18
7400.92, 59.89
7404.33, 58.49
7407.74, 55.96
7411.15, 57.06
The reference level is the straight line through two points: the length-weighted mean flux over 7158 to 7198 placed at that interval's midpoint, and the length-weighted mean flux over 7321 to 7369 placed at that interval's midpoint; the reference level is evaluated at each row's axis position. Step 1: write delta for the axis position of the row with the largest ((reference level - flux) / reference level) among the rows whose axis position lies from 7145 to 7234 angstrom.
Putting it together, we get 7189.29 angstrom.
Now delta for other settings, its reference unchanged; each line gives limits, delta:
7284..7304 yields 7296.02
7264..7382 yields 7296.02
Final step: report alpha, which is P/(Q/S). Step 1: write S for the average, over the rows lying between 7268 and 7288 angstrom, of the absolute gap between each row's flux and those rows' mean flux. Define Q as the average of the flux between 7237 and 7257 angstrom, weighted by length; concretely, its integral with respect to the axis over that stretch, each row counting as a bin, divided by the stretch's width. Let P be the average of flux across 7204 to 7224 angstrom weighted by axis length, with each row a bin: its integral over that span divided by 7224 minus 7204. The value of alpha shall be 1.87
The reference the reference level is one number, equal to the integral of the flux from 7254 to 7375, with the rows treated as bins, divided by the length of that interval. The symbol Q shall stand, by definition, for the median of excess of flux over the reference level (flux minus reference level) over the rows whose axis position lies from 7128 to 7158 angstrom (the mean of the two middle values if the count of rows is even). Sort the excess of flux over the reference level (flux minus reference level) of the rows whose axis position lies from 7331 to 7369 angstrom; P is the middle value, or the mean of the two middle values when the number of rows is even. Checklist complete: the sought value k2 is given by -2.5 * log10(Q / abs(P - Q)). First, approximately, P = 0.8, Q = 0.53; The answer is -0.7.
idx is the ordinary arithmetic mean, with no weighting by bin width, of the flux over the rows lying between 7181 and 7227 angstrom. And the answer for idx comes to 59.9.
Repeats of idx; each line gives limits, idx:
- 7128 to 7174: 59.8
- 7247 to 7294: 59.8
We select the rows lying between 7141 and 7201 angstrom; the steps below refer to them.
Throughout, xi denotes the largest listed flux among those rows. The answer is 62.78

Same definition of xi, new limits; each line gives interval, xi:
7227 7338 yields 62.85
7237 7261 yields 62.71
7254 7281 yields 61.6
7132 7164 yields 62.56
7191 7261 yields 63.05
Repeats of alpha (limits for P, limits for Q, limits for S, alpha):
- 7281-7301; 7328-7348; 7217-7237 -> 1.07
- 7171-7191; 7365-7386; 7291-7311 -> 1.98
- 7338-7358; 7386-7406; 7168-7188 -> 1.32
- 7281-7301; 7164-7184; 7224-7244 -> 1.63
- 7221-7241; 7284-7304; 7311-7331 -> 1.83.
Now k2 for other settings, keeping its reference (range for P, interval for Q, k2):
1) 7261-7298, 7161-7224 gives 0.0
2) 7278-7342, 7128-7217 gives 0.3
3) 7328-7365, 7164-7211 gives -0.8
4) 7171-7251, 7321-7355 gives 1.4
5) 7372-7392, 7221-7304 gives 1.2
